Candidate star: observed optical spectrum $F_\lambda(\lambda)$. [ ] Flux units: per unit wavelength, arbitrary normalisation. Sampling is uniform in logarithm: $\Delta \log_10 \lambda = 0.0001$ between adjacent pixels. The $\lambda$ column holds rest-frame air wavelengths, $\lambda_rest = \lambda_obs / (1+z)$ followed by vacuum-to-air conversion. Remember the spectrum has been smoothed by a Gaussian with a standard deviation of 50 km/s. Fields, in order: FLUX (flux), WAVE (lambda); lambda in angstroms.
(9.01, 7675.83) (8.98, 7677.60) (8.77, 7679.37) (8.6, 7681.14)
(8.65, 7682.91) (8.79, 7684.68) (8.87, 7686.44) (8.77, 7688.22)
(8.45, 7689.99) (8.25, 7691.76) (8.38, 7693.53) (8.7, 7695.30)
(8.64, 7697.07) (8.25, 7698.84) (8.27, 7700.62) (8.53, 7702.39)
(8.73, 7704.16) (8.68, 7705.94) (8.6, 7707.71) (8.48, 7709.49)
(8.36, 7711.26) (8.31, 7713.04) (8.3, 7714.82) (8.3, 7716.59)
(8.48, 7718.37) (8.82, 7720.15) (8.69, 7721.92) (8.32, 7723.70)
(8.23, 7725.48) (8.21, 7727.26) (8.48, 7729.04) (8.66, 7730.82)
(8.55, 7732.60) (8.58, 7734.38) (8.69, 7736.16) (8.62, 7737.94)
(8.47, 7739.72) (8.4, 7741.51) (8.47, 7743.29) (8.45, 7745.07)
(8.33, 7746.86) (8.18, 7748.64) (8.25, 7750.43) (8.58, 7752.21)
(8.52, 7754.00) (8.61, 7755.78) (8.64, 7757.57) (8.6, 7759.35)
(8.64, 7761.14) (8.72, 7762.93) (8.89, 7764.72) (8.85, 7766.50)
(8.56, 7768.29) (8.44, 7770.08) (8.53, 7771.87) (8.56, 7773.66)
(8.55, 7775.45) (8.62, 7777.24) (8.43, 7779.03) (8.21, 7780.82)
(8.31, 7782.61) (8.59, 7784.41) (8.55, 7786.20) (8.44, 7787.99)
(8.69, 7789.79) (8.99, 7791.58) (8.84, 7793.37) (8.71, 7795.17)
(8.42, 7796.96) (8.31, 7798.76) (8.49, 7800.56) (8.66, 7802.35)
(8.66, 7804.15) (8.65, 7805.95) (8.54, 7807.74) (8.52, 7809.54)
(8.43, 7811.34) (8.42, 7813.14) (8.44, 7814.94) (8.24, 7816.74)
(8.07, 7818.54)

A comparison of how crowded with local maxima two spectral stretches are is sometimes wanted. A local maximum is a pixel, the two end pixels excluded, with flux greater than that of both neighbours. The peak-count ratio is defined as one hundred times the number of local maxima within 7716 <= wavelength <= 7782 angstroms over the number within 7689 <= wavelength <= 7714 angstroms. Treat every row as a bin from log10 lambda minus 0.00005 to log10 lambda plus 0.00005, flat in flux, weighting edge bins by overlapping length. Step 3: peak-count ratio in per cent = 450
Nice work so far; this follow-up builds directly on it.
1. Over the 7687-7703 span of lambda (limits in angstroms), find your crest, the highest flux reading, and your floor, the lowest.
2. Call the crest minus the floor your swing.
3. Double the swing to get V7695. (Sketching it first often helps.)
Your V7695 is 1.04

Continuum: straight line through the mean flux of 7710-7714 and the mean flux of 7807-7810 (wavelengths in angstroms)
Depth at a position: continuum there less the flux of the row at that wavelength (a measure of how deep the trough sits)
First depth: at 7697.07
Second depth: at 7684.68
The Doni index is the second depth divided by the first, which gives 1.5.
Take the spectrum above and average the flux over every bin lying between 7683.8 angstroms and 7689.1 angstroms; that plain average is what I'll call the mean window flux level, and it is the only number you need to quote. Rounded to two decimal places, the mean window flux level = 8.81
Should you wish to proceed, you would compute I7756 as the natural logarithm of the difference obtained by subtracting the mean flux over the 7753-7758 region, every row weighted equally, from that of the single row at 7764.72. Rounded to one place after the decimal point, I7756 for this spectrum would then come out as -1.2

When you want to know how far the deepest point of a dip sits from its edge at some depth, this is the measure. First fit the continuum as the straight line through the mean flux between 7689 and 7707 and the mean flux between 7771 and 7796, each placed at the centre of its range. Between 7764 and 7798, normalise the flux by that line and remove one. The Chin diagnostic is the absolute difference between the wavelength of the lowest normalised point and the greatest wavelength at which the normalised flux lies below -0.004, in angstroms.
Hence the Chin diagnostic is 16.1 angstroms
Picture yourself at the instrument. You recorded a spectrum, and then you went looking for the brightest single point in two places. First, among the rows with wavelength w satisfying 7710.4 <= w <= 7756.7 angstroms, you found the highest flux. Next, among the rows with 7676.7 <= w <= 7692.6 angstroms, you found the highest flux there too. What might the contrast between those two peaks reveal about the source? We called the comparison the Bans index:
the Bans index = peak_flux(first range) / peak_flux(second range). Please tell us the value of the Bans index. 0.98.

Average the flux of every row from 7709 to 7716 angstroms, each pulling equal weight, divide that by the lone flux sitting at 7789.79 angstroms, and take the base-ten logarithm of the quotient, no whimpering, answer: -0.017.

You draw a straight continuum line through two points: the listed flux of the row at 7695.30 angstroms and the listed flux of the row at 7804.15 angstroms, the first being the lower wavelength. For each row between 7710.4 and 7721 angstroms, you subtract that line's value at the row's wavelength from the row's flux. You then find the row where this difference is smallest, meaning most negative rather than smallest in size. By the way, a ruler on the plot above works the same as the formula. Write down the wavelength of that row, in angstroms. 7714.82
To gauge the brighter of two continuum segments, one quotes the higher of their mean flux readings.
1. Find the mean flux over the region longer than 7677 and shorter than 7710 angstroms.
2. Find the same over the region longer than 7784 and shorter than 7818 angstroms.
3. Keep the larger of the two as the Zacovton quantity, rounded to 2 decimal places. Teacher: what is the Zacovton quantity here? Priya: 8.60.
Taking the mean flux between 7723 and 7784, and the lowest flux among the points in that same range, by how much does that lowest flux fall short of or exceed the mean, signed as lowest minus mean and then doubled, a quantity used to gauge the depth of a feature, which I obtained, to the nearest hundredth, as -0.65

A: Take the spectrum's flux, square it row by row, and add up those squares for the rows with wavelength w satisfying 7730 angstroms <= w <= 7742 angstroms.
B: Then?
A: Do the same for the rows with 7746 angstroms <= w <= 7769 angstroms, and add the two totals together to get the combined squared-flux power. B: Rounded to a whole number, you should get 1468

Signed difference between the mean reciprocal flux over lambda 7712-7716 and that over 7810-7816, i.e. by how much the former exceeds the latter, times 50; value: 0.09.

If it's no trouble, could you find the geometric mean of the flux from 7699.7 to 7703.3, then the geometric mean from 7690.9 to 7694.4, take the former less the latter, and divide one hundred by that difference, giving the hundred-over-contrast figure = 1187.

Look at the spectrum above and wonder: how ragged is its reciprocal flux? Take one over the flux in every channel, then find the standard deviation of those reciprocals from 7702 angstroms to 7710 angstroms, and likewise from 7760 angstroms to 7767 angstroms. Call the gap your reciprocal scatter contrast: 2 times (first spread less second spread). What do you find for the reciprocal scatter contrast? 0.000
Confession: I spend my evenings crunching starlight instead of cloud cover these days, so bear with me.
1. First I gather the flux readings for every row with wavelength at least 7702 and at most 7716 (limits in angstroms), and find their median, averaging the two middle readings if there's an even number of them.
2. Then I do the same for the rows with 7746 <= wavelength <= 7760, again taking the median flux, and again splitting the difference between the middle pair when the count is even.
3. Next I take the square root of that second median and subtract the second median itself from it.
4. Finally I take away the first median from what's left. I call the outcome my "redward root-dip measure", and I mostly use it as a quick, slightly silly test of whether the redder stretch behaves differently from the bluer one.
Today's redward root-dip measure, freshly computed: -14.13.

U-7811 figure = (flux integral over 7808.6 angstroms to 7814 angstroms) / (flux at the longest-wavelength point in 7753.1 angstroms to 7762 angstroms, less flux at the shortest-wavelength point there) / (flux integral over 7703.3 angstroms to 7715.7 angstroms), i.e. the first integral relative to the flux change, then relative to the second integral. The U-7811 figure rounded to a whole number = 4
